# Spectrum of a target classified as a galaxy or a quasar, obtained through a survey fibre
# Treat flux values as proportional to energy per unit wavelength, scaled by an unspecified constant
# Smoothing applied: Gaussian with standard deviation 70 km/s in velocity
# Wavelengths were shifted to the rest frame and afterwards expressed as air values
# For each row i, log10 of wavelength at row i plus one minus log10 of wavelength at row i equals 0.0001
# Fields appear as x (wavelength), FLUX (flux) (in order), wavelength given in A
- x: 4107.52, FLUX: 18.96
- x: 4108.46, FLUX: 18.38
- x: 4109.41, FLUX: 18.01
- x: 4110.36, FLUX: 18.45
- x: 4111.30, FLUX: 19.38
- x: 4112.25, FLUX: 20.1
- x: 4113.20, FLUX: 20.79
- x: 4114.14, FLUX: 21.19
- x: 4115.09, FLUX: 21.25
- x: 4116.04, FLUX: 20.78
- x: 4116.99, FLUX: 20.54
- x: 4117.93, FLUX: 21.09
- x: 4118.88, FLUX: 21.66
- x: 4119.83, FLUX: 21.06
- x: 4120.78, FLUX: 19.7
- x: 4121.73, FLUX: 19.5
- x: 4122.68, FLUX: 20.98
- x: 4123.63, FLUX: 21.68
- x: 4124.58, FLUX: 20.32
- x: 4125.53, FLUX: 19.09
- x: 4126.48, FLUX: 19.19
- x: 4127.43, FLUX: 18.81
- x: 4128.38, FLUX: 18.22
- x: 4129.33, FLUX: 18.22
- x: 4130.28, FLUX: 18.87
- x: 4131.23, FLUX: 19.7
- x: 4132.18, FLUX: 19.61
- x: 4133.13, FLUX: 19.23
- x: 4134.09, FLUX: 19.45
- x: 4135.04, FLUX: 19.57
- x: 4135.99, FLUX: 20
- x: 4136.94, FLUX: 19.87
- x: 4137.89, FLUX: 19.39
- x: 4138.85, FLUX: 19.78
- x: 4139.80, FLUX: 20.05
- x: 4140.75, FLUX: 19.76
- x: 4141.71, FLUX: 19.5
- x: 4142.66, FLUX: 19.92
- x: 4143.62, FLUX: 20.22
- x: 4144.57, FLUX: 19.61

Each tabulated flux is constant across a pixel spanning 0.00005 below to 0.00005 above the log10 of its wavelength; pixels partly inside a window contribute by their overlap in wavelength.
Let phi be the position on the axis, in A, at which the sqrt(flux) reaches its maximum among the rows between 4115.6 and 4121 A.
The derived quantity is 4118.88 A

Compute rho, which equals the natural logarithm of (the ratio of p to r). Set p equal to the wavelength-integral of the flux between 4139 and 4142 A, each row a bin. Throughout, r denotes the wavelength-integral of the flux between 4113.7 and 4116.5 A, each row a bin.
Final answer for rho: 0.01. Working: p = 59.4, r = 59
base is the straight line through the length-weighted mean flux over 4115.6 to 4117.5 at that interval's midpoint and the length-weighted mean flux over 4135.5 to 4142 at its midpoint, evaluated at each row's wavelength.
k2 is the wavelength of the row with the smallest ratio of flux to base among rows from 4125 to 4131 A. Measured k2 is 4128.38 A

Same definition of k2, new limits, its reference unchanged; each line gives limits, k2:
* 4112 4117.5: 4112.25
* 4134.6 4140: 4137.89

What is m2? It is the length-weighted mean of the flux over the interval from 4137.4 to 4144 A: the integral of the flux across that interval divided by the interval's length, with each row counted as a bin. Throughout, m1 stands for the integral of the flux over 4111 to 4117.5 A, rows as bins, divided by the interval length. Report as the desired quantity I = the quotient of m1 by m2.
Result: 1.04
